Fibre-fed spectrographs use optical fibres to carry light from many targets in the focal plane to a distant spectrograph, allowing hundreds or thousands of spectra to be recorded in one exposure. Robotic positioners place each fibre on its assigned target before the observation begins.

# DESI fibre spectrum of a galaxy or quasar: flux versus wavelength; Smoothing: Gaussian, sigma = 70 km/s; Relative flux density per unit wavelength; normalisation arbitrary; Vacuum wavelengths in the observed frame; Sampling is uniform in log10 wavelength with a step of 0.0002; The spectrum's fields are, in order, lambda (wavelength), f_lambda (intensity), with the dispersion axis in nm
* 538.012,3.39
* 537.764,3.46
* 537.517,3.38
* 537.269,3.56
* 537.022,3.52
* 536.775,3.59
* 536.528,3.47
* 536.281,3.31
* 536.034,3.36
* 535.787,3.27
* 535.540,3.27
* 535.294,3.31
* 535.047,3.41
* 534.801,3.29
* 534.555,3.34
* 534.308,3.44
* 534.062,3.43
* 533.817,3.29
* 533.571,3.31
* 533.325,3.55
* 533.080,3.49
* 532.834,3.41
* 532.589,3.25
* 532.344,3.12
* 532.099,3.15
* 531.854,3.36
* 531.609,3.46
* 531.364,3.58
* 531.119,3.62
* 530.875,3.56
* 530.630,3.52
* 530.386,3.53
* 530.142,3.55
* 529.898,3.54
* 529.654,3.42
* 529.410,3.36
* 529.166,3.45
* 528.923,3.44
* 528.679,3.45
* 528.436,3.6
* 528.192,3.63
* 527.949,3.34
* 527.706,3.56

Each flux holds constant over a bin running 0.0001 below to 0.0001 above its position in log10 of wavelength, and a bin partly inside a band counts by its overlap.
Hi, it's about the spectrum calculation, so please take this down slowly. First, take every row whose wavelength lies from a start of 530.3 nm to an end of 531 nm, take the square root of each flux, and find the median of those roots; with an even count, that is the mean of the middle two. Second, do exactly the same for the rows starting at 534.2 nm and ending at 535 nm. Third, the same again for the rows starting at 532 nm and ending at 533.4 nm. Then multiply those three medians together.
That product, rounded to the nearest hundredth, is 6.27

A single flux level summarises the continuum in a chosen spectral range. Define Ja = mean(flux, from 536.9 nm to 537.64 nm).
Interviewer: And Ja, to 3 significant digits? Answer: 3.49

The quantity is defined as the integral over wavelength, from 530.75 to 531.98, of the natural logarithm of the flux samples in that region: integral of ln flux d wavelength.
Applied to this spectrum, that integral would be 1.5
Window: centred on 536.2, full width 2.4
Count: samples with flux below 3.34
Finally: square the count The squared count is 16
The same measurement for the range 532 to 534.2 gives 25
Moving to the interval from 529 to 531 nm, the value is 0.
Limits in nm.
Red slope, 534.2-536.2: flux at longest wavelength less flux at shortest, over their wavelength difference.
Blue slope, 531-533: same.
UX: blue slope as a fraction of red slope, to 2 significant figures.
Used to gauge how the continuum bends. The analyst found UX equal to 2.6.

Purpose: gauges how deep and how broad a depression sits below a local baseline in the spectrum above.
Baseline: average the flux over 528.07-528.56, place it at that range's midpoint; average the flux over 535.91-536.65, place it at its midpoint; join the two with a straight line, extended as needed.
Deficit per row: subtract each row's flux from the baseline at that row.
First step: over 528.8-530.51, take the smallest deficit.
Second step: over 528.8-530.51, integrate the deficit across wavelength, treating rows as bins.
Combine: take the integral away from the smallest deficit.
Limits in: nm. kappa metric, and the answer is -0.17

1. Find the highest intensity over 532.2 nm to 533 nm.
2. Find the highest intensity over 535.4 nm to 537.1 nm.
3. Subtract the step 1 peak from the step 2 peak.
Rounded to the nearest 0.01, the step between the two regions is 0.18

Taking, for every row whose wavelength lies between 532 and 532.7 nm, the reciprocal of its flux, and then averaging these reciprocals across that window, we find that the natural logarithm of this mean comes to -1.15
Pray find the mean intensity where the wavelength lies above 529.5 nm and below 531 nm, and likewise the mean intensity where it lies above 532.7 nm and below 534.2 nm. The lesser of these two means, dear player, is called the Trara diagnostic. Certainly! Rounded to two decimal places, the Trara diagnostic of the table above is 3.41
